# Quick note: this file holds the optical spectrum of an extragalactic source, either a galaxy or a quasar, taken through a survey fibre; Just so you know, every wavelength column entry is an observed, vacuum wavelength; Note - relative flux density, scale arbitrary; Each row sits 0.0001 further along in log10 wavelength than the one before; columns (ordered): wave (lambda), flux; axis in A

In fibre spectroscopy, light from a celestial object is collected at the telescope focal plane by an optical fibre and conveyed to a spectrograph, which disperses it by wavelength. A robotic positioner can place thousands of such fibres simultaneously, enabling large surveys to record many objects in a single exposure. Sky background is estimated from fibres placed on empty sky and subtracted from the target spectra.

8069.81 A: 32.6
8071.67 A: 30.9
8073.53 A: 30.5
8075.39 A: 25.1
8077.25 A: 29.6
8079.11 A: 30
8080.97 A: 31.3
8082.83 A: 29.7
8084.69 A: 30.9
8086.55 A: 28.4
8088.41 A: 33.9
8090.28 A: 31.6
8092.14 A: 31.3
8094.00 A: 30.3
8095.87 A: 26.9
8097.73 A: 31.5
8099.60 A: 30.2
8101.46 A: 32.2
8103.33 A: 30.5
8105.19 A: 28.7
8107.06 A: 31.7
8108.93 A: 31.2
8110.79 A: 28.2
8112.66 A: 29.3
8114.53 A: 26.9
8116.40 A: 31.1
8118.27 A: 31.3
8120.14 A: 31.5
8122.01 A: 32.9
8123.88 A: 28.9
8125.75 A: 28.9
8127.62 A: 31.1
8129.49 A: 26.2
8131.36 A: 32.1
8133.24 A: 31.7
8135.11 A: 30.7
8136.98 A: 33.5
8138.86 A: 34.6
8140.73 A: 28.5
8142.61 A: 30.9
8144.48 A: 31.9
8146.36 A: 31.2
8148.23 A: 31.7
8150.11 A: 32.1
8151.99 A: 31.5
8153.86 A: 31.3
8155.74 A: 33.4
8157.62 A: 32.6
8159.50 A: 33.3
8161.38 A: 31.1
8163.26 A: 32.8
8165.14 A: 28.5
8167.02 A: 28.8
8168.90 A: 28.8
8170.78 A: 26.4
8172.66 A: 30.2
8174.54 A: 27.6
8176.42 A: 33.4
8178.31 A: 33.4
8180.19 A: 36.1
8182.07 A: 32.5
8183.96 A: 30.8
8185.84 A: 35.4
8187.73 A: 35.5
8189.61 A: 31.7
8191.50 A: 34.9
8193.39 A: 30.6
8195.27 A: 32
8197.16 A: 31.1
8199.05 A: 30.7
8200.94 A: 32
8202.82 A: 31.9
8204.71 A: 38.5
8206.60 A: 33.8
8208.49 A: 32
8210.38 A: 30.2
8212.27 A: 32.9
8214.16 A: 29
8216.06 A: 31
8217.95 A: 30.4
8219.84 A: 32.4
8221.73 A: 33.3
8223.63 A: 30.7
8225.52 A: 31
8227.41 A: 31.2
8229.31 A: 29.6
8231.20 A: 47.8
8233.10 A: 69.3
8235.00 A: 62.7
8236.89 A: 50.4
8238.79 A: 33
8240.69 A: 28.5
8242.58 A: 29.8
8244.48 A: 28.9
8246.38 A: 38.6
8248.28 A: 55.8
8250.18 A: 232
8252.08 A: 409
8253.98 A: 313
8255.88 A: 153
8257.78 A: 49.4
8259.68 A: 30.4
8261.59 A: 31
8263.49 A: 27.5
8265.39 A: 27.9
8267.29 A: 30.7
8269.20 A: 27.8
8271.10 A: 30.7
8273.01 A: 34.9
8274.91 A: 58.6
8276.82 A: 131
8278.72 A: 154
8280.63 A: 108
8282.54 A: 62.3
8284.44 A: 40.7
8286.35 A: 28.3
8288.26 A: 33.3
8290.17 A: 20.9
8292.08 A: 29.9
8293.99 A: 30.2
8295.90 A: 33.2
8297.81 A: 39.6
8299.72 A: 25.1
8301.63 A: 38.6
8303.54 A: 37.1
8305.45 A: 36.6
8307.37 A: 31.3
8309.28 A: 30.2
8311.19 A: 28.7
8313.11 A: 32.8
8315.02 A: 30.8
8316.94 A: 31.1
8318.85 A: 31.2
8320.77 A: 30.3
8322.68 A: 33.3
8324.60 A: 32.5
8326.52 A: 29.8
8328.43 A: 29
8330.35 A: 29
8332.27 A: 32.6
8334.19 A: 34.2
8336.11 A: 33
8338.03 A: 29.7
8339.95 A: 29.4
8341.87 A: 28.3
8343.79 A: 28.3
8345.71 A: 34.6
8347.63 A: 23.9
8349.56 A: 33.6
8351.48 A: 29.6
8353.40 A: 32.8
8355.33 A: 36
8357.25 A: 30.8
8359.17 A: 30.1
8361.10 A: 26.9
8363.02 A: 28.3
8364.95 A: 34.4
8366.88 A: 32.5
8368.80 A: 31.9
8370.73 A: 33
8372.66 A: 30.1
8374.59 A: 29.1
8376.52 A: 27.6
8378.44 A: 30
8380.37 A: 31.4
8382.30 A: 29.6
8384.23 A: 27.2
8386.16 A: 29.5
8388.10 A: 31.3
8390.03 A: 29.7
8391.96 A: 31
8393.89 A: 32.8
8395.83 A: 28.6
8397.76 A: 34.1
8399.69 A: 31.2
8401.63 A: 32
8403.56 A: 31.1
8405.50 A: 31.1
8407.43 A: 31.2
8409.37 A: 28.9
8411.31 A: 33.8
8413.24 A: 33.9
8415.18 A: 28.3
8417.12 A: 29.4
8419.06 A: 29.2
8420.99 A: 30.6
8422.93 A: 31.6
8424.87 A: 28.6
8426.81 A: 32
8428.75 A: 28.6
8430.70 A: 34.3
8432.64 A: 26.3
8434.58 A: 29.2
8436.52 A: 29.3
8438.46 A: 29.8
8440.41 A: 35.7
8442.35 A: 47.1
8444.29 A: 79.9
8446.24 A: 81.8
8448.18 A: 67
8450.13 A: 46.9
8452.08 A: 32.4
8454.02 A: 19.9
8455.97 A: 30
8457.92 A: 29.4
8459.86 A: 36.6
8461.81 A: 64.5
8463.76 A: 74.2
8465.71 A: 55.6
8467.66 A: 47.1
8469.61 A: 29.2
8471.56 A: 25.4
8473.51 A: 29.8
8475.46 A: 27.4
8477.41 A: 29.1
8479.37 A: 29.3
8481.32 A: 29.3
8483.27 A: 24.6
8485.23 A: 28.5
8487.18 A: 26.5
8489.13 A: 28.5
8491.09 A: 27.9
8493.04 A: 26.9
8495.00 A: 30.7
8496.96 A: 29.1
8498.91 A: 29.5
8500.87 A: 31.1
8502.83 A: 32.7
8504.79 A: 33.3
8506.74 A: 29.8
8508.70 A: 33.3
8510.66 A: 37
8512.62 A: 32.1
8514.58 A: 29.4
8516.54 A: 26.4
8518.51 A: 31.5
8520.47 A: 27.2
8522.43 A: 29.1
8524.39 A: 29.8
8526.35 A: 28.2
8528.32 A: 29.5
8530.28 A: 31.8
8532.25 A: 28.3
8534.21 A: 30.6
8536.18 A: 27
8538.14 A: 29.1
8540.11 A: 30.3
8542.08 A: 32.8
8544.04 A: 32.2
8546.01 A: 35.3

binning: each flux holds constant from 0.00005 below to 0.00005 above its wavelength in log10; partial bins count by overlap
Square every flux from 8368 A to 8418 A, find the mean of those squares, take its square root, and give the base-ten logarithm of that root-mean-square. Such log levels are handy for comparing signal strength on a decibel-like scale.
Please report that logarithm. 1.49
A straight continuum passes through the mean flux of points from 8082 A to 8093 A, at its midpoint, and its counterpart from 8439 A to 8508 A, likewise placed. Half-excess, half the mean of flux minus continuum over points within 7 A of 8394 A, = -2.6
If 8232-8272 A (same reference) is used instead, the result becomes 24.9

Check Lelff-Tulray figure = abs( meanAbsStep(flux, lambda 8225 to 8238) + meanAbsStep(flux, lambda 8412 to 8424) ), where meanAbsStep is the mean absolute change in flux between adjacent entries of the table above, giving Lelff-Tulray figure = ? 12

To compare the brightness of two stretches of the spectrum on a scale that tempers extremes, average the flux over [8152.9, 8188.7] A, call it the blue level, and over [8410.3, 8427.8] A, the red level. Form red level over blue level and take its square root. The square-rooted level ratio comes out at 0.99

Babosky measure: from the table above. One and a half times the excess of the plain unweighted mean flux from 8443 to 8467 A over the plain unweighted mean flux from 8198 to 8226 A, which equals 29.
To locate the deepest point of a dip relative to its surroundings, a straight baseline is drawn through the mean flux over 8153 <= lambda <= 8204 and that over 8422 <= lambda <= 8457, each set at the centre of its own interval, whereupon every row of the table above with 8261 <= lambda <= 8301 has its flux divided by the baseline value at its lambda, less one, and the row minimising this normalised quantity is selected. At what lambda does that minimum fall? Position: 8290.17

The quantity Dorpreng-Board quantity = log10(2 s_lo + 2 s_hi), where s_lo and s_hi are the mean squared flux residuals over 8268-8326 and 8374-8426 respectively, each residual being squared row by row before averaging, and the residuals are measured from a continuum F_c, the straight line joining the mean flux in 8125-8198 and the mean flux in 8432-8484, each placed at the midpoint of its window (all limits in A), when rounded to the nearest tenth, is 3.3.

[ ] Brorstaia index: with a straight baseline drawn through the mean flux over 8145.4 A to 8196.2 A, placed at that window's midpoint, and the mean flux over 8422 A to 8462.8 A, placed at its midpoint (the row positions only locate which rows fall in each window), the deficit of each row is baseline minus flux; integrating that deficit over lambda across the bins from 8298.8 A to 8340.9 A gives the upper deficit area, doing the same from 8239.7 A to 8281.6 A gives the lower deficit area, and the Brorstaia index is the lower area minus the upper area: -2614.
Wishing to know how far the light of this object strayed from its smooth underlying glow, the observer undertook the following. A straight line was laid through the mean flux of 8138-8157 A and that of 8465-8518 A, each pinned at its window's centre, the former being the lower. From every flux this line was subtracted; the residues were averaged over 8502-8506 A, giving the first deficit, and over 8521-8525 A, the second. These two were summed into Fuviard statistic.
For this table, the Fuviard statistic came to 0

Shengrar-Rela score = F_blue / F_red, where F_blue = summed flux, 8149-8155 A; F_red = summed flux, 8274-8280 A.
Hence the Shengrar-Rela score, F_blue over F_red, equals 0.28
